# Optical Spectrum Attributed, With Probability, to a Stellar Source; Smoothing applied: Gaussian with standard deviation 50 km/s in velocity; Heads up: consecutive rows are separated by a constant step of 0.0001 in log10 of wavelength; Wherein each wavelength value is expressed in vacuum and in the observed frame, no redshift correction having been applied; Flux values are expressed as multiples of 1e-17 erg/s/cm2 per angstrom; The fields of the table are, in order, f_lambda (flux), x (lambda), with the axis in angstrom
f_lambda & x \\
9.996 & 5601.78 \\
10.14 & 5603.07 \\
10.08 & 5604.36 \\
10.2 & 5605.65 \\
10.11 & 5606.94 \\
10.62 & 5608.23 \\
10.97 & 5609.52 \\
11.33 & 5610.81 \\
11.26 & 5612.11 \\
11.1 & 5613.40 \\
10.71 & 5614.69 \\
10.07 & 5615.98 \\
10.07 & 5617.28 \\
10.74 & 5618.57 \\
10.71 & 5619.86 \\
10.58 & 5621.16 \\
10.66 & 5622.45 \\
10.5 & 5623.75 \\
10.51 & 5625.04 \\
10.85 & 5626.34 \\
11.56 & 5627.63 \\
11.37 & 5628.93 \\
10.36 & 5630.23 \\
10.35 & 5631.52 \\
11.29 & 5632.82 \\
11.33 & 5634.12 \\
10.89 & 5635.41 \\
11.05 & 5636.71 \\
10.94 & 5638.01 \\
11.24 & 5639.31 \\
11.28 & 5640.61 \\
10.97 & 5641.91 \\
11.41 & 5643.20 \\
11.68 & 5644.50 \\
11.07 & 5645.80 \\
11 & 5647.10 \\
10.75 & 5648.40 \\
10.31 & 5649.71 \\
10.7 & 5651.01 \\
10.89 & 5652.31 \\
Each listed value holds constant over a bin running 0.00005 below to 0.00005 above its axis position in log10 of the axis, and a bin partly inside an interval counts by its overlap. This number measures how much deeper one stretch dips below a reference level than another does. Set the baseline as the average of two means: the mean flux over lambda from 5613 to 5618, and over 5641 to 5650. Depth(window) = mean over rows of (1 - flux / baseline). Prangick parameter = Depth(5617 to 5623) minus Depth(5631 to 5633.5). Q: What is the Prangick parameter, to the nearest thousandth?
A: 0.025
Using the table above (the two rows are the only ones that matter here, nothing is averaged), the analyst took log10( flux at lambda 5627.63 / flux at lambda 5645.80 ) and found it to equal 0.019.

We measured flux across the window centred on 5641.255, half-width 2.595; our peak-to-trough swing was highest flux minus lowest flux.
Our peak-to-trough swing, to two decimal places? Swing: 0.44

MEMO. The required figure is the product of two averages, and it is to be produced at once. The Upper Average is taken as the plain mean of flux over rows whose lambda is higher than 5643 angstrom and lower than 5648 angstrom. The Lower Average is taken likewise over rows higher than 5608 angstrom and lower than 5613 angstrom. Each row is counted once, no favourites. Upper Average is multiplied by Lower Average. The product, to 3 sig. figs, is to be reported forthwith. 125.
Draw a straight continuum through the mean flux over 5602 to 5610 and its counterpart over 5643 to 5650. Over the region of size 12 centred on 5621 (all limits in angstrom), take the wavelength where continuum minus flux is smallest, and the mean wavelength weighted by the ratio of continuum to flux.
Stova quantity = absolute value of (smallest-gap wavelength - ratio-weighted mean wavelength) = 2.6 angstrom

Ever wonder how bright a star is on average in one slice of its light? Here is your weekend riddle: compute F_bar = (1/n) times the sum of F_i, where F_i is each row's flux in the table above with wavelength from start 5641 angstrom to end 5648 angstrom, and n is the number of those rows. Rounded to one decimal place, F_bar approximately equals 11.2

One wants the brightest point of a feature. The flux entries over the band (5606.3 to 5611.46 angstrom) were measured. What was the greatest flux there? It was 11.33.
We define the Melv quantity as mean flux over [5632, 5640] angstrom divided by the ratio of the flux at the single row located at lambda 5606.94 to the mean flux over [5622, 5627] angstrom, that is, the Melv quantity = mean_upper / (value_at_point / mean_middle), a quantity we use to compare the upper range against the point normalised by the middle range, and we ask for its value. 11.7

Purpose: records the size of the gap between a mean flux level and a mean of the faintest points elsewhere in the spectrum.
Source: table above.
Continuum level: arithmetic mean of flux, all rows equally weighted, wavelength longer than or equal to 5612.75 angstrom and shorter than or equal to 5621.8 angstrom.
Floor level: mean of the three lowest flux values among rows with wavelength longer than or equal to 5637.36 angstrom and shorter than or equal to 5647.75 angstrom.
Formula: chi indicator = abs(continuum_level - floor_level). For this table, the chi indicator 0.40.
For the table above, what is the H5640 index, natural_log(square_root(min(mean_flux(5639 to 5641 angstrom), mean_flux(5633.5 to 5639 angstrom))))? 1.20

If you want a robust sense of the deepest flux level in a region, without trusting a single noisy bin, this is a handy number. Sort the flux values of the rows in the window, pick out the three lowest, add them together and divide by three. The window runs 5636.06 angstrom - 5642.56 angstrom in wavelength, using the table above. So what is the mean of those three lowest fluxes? 11.0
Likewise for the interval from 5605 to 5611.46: 10.3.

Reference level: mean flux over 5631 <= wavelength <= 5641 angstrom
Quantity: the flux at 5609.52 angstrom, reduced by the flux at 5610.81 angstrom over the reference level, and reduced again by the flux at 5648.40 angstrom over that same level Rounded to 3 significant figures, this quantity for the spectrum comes 8.97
